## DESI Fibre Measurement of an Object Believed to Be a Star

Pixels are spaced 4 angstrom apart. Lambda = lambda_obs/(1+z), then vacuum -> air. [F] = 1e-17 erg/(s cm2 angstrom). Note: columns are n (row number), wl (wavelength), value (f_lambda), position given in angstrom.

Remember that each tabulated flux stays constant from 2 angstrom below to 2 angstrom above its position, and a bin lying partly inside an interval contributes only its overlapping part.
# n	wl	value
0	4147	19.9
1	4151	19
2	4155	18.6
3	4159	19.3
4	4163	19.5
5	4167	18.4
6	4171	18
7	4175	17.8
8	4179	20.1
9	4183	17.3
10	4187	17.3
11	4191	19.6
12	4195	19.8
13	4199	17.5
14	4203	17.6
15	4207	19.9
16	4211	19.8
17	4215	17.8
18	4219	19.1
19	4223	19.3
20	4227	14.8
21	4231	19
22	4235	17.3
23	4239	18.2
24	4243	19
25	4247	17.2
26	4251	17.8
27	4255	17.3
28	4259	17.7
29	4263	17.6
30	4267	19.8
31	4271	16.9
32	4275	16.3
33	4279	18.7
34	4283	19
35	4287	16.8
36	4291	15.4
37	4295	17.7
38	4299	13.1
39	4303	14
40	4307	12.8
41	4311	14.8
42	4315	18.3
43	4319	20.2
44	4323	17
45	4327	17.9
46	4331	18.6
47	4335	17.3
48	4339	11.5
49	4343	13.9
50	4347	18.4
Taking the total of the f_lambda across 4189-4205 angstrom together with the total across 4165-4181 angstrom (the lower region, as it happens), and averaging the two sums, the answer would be 74.4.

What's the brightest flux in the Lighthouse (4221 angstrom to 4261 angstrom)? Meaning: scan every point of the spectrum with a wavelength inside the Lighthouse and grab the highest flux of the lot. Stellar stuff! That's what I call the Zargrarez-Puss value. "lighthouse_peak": 19.3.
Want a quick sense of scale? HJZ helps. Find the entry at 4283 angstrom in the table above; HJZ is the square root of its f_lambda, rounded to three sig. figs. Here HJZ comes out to 4.36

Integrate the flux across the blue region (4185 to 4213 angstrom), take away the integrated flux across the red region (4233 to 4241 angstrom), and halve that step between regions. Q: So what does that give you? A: 192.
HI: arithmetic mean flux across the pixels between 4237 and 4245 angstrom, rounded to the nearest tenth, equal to 18.6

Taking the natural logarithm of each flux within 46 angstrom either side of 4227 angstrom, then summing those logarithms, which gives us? 67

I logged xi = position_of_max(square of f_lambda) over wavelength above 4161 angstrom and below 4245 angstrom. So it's 4179 angstrom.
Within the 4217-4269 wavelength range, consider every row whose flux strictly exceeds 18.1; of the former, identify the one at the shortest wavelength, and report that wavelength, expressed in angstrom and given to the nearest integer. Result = 4219 angstrom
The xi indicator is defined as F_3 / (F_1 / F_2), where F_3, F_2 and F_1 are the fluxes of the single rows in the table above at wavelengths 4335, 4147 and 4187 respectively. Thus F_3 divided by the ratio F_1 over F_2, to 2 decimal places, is 19.90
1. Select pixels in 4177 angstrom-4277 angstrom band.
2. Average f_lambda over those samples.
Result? 18.2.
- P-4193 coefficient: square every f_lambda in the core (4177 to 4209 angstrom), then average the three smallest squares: 302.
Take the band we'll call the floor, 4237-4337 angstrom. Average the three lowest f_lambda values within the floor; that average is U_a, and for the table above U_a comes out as 13.3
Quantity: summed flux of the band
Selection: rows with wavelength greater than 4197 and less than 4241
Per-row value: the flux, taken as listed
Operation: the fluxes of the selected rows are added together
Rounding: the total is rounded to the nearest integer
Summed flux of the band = 200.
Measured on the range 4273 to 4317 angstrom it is 177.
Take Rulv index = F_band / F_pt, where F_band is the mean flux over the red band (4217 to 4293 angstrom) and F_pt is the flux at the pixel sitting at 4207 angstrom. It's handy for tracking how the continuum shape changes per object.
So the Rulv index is 0.89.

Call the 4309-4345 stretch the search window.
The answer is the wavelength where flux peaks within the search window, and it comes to 4319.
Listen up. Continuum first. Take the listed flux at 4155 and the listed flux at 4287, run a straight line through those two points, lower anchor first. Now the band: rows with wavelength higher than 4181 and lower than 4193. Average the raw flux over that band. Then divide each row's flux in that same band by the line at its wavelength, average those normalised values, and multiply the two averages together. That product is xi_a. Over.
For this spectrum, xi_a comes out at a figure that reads 18.0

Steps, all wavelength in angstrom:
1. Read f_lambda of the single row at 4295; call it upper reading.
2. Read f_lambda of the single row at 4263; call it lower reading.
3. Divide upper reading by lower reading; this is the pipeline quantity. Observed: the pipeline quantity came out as 1.01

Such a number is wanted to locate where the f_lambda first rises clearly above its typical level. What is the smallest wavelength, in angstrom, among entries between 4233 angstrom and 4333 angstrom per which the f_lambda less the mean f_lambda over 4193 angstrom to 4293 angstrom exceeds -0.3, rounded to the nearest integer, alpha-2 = 4239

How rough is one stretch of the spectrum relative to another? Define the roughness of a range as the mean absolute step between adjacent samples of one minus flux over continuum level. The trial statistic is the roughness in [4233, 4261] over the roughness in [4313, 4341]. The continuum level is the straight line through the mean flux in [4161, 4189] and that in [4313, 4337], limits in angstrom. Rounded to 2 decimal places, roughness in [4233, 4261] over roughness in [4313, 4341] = 0.36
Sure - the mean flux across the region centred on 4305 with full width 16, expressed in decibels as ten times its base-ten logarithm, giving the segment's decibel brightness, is 11.4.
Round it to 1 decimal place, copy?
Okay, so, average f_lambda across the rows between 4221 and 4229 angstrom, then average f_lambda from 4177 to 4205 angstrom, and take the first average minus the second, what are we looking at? -1.4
